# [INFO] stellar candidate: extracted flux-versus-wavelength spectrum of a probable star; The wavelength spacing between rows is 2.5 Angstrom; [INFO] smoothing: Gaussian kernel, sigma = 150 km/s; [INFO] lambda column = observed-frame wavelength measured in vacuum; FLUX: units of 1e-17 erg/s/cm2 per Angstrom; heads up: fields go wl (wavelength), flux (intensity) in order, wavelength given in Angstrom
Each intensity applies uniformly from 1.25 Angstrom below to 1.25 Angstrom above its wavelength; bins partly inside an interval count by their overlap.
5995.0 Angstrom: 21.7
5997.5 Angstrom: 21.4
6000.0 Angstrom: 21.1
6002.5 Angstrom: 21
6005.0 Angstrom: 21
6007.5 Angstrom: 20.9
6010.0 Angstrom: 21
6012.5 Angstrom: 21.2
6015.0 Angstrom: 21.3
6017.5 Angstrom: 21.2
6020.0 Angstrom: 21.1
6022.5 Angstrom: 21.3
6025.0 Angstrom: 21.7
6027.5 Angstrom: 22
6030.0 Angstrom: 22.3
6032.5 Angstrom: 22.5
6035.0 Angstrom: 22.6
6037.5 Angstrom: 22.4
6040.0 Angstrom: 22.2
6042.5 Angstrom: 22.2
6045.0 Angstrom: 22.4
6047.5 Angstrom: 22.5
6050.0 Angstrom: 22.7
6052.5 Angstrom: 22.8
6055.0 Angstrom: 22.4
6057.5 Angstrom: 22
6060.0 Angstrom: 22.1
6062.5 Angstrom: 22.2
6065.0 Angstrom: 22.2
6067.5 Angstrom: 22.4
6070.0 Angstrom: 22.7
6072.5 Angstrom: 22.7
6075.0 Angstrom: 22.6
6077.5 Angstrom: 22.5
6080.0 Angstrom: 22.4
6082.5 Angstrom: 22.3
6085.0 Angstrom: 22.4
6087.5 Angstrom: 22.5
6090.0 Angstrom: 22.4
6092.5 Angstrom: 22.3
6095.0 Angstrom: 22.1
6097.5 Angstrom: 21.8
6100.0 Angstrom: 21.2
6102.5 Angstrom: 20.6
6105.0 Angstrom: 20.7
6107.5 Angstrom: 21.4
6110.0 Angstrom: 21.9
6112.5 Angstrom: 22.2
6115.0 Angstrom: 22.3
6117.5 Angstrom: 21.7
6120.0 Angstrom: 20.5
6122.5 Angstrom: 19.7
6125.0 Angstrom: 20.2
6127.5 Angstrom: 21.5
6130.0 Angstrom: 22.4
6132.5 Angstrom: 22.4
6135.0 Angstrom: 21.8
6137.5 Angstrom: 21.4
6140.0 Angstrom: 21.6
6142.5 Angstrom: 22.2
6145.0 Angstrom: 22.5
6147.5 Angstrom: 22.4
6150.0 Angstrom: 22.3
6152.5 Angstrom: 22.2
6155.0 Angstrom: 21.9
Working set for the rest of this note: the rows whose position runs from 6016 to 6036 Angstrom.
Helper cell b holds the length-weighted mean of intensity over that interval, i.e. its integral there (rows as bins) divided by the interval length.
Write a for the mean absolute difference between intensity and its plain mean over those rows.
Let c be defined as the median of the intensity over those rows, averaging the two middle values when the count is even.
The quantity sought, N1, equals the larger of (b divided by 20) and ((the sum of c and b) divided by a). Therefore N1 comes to 85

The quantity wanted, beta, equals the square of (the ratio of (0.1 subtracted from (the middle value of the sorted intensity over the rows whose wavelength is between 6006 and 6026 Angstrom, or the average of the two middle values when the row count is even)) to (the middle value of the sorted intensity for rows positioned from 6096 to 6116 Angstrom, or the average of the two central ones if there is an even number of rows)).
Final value 0.95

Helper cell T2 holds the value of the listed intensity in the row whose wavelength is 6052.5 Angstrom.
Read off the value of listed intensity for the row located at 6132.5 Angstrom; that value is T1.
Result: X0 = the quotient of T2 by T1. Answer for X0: 1.02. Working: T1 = 22.4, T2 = 22.8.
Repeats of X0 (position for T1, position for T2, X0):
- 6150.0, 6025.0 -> 0.97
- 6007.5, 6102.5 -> 0.99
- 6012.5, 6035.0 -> 1.07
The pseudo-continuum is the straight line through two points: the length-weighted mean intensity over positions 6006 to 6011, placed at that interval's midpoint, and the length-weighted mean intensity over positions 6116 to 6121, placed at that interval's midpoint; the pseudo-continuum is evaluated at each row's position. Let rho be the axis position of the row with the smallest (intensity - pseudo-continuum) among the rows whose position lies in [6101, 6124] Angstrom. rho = 6122.5 Angstrom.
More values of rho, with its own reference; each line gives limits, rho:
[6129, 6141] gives 6137.5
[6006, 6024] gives 6007.5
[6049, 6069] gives 6057.5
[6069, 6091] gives 6082.5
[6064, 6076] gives 6065.0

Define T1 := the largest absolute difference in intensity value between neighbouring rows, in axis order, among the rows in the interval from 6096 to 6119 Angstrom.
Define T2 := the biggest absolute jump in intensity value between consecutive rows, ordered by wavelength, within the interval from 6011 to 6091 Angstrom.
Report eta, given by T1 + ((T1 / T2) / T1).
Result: 3.2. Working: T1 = 0.70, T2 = 0.40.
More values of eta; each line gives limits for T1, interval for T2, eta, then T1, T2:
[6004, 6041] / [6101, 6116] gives 1.8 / 0.40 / 0.70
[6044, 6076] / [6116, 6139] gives 1.2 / 0.40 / 1.30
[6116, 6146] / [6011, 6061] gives 3.8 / 1.30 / 0.40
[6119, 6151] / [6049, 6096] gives 3.8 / 1.30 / 0.40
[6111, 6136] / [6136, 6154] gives 3.0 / 1.30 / 0.60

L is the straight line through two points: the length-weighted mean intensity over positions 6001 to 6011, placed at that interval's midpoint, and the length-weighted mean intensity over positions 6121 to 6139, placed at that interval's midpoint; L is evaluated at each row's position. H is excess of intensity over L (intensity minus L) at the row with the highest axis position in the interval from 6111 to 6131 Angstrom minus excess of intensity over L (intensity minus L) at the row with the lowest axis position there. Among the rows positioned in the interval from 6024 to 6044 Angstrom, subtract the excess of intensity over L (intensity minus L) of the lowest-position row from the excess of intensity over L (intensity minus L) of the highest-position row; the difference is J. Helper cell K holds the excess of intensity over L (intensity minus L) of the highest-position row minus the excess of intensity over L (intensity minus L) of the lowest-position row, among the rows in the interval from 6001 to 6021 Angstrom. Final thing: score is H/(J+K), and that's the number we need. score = 0.3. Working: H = 0.15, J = 0.4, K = 0.0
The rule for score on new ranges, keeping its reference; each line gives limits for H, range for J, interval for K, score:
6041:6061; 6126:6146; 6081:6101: 0.7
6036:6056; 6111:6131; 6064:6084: -0.3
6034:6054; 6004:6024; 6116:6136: 0.5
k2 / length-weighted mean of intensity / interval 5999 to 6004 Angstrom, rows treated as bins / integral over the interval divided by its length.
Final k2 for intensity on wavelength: 21.0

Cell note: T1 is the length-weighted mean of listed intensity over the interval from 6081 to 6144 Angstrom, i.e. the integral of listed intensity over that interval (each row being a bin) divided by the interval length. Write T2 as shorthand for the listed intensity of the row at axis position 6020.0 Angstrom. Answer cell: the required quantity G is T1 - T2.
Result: 0.6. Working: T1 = 21.7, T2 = 21.1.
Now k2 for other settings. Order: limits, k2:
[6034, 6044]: 22.3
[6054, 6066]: 22.2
